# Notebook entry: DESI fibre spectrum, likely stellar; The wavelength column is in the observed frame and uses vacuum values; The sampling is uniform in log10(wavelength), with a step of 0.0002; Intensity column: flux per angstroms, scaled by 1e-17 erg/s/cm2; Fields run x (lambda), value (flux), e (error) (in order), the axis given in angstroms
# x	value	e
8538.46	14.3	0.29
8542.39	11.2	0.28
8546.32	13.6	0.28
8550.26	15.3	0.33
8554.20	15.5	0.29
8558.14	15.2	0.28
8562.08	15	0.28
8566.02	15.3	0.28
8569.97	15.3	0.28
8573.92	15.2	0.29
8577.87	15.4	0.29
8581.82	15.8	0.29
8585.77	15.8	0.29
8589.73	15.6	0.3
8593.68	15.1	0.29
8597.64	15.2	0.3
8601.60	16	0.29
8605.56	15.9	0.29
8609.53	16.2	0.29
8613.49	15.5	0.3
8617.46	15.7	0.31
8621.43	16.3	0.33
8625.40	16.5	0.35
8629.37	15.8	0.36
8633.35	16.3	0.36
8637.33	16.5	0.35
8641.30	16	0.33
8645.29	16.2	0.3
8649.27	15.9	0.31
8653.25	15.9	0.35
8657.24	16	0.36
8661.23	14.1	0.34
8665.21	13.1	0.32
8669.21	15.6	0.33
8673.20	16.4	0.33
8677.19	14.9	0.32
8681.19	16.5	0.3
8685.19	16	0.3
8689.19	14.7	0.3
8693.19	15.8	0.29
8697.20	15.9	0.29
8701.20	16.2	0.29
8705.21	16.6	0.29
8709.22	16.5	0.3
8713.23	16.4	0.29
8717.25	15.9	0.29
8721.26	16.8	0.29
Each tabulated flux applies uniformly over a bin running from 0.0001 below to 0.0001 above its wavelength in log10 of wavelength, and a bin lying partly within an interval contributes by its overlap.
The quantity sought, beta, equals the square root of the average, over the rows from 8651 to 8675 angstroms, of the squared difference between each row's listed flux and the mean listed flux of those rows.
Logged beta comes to 1.2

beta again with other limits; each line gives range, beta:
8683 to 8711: 0.6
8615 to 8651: 0.3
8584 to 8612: 0.4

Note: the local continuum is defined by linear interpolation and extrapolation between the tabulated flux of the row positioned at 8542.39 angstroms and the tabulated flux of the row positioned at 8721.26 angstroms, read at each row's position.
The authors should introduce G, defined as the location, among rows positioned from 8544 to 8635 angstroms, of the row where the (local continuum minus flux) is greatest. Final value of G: 8629.37 angstroms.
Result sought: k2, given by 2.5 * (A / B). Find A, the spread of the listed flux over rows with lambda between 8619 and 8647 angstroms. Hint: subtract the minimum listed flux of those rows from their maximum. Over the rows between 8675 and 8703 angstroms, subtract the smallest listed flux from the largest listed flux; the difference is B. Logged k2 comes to 0.97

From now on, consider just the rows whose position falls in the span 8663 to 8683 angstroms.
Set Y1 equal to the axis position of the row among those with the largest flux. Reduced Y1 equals 8681.19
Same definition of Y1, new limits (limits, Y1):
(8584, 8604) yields 8601.60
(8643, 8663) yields 8645.29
